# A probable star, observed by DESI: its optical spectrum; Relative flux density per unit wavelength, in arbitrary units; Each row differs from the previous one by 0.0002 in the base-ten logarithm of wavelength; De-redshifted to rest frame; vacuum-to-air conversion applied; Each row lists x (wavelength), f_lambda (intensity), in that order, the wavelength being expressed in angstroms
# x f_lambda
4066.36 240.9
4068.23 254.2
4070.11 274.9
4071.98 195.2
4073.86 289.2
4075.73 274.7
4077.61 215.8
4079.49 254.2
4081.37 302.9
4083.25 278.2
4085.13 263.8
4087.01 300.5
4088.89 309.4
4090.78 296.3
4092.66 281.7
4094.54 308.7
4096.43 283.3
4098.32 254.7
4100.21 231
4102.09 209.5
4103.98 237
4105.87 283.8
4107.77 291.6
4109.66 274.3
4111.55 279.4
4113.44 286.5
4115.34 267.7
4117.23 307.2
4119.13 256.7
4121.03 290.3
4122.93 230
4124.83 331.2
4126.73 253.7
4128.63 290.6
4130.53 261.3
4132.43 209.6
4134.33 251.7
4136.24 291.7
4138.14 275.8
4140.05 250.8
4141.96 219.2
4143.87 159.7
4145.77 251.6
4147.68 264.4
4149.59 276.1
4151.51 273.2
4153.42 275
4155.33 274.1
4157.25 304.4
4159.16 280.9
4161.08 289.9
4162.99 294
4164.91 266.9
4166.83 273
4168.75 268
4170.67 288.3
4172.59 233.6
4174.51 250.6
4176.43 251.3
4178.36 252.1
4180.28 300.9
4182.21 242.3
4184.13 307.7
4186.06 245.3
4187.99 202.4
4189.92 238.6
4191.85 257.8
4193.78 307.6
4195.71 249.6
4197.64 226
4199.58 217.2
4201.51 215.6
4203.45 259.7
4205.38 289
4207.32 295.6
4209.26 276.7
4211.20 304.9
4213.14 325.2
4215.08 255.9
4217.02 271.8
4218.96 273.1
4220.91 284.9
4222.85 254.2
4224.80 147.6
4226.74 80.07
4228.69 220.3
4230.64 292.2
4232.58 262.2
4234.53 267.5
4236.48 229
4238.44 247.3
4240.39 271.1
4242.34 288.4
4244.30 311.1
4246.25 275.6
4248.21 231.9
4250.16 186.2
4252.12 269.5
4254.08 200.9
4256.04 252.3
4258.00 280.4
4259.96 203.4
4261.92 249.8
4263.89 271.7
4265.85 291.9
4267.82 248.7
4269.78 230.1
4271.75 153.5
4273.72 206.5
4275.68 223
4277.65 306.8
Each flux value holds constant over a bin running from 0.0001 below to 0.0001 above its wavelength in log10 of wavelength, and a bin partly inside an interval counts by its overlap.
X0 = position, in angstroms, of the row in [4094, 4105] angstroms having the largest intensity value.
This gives 4094.54 angstroms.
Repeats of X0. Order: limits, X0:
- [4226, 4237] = 4230.64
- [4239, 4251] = 4244.30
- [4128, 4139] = 4136.24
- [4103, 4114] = 4107.77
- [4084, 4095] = 4088.89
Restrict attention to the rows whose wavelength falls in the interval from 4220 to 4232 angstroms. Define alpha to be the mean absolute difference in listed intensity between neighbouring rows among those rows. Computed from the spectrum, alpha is 83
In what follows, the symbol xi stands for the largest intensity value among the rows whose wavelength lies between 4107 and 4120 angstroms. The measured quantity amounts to 307.2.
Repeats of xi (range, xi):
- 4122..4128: 331.2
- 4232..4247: 311.1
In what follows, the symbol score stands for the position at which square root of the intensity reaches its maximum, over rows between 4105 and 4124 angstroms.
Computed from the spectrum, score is 4117.23 angstroms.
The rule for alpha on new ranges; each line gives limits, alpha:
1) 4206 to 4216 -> 34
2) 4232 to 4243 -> 21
